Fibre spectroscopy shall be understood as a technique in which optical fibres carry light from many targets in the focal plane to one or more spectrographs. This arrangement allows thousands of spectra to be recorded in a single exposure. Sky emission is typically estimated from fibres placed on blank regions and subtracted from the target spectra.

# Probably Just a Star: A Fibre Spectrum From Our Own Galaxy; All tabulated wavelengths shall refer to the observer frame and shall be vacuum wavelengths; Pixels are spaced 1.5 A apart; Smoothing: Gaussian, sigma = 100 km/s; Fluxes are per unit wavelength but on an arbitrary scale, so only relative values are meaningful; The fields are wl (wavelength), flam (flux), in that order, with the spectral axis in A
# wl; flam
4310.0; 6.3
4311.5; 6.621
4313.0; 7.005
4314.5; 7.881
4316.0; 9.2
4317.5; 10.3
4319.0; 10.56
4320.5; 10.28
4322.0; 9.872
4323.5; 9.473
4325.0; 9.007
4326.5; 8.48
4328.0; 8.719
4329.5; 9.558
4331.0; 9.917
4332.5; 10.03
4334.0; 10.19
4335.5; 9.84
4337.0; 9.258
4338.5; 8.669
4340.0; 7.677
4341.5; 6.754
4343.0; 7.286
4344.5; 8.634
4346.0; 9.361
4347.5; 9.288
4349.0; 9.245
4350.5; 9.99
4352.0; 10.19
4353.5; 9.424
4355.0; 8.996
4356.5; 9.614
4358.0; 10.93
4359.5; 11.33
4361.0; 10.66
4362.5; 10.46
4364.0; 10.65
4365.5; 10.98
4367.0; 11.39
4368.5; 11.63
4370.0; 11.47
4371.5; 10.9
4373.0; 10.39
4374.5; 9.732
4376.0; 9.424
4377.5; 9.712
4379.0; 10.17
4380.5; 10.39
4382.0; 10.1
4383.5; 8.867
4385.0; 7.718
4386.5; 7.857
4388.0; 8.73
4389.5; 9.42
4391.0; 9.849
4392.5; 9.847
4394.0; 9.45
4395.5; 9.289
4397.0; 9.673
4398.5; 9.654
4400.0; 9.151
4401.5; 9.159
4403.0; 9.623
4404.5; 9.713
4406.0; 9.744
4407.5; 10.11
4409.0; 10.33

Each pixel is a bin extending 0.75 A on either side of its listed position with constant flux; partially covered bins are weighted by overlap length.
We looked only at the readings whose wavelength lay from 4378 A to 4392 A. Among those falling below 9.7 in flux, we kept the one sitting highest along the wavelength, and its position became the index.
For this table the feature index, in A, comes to 4389.5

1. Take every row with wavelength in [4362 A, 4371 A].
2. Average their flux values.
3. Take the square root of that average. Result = 3.33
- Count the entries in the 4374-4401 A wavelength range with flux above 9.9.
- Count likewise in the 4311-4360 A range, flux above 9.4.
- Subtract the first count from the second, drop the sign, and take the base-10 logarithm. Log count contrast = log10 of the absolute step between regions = 1.11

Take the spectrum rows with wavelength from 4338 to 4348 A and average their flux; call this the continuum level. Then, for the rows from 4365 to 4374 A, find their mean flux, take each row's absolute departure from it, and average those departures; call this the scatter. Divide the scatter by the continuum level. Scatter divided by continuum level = 0.045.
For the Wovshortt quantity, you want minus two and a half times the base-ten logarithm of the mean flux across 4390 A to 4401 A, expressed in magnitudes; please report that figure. -2.45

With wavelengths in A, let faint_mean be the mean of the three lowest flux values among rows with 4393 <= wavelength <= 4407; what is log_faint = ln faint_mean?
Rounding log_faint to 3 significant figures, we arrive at 2.22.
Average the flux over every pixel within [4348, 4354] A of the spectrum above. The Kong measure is 9.7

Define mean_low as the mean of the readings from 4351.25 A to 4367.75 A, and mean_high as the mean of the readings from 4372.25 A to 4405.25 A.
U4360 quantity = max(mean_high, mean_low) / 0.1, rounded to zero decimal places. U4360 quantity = 104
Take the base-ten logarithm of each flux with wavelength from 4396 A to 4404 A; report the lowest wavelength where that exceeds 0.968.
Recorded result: 4397.0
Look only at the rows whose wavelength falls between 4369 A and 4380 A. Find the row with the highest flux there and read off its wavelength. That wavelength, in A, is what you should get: 4370.0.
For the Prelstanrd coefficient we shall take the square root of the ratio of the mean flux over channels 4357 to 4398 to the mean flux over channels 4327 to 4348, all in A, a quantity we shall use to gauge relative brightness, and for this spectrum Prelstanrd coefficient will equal 1.06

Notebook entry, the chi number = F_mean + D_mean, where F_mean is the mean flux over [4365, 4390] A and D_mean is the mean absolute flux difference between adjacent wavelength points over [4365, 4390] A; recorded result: 10.4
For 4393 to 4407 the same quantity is 9.7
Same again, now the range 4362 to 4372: 11.4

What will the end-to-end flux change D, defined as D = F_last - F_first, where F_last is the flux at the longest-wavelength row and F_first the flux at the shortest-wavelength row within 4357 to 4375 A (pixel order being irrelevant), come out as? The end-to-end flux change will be -1.2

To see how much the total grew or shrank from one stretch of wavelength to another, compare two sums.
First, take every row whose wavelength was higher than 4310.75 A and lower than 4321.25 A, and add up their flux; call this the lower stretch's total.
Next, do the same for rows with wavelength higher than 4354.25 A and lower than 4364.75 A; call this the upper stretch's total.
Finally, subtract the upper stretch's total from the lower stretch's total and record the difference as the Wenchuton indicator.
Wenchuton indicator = -10.8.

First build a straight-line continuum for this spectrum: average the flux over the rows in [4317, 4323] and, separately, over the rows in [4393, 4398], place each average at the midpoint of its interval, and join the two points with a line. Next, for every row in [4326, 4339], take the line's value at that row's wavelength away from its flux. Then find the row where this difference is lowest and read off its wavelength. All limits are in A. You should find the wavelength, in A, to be 4326.5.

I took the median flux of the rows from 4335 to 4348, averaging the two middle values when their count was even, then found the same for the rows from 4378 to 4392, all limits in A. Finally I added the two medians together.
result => 18.1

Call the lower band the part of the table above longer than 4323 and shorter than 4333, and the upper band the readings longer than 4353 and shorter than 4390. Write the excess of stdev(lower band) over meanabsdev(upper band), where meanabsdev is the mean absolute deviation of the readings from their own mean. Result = -0.3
